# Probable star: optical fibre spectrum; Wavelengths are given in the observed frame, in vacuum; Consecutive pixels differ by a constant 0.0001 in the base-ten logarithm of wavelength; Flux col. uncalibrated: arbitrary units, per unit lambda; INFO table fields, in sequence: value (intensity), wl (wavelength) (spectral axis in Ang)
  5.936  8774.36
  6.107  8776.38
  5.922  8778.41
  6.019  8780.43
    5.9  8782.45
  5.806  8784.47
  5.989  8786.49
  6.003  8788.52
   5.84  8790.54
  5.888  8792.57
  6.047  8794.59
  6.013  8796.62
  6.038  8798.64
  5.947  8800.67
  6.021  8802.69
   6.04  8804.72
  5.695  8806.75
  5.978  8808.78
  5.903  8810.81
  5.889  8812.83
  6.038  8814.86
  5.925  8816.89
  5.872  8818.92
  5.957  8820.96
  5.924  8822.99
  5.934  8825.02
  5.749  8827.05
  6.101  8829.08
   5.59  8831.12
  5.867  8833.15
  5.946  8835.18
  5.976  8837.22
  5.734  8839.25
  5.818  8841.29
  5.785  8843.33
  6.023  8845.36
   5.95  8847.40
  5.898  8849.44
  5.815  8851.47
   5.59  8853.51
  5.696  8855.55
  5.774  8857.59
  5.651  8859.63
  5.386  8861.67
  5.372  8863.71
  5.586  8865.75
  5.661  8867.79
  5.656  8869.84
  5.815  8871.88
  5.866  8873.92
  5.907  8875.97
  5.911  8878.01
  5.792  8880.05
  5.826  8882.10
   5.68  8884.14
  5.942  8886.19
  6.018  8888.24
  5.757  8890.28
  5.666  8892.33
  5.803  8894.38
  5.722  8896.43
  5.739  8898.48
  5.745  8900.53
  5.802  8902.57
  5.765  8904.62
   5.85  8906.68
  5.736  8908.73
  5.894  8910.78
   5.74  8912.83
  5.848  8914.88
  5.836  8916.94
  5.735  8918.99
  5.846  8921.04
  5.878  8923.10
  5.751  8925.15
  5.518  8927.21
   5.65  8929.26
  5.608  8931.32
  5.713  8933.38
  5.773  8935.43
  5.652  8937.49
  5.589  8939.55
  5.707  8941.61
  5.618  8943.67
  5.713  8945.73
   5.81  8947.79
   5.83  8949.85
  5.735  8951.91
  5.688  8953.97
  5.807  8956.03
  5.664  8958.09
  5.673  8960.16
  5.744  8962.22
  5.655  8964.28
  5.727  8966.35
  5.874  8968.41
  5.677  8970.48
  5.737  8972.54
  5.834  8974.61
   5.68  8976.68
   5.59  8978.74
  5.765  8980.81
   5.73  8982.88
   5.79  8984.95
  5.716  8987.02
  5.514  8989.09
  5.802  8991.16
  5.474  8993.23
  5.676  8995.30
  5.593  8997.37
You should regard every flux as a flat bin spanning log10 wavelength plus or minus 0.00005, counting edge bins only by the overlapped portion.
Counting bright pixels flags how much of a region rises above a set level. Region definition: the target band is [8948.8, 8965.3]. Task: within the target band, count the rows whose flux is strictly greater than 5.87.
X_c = 0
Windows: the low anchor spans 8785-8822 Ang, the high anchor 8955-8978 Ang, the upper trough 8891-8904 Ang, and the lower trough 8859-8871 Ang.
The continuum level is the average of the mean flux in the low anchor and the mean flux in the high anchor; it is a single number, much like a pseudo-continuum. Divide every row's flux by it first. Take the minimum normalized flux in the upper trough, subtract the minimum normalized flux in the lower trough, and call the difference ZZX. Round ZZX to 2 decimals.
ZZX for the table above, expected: 0.05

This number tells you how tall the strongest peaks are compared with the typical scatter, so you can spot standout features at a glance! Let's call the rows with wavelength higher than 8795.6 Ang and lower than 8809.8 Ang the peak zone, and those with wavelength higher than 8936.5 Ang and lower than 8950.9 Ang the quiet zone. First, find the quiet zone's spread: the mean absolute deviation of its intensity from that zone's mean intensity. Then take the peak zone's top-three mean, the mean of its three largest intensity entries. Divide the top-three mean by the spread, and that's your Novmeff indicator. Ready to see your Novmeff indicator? 85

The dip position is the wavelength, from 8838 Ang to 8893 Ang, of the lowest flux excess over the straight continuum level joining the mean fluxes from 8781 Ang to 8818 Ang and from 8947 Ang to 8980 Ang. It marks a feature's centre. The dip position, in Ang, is 8863.71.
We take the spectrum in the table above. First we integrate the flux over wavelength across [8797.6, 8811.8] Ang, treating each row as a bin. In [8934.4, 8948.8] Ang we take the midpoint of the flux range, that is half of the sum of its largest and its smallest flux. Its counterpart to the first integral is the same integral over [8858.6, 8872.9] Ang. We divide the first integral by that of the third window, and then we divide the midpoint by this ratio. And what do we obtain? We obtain 5.40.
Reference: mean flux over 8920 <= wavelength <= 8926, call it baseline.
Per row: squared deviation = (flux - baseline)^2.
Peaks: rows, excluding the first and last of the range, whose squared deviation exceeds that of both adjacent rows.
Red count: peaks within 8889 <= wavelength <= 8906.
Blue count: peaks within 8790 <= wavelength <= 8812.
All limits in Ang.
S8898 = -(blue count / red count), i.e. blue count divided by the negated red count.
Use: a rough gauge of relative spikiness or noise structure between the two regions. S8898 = -2.0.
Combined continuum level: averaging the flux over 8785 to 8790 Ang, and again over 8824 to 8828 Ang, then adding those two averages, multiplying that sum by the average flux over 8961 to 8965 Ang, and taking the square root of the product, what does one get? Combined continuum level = 8.21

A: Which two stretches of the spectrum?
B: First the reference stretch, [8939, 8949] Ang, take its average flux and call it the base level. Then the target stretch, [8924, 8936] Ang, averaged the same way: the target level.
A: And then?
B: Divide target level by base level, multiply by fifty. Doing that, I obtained 49.8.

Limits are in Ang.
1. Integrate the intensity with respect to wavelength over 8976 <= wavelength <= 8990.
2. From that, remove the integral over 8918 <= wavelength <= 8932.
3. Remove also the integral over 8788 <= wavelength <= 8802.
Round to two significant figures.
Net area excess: -84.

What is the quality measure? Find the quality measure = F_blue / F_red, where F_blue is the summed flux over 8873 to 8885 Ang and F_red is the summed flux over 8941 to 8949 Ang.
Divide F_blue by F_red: 1.5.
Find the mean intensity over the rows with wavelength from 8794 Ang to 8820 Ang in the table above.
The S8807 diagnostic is 5.95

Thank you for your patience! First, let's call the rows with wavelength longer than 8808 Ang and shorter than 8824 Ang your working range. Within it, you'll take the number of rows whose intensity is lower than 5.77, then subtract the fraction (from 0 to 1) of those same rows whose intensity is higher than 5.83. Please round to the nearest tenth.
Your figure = -1.0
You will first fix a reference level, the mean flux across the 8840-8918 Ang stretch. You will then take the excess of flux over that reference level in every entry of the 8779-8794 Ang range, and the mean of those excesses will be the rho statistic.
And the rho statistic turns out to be 0.15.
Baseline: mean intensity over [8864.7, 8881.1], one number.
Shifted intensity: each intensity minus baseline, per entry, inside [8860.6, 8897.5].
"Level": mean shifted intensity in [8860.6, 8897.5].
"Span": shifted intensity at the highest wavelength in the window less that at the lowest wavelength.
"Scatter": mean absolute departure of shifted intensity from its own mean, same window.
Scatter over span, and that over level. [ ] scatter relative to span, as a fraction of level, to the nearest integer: -13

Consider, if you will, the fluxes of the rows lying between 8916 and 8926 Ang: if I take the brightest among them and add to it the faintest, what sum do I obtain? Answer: 11.6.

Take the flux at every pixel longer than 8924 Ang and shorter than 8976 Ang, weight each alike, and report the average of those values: 5.71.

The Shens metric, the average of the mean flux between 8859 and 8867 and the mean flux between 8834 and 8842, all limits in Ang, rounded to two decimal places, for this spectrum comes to 5.68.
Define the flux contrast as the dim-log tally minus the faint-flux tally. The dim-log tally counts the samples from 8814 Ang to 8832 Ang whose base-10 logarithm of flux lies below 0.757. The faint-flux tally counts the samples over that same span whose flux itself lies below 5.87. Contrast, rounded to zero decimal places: -1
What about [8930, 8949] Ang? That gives -2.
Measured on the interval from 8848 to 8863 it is -2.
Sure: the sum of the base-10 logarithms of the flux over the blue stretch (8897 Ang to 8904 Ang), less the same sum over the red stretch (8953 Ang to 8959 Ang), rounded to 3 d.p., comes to 0.010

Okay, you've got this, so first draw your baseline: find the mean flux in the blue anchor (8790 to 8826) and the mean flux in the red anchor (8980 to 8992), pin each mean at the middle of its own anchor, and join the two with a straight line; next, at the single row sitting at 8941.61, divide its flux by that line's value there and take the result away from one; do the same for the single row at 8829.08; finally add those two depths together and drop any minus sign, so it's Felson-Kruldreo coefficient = 0.02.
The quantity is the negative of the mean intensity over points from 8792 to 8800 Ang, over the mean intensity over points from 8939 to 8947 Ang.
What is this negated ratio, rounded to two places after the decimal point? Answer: -1.06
